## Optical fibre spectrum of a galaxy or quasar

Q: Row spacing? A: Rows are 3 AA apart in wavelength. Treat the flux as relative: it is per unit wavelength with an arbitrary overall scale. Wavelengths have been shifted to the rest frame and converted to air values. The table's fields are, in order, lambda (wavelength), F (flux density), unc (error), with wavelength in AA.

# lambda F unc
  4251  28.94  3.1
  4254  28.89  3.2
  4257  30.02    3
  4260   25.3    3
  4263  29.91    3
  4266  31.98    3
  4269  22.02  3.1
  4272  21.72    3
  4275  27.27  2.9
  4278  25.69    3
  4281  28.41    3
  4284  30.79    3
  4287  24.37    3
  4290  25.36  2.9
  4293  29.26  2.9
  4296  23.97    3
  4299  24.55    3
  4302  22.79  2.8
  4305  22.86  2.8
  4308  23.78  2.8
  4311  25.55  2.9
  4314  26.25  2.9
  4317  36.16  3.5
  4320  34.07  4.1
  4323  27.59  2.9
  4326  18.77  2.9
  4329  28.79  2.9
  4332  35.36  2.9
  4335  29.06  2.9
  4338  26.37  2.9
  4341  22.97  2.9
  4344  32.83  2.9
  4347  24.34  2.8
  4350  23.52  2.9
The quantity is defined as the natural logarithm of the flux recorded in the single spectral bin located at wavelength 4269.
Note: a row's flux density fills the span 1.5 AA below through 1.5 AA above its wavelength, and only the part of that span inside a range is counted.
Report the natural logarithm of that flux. 3.09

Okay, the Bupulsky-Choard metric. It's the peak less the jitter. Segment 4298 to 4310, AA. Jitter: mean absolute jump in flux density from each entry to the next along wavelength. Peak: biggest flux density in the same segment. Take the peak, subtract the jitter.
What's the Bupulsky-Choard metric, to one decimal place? 23.6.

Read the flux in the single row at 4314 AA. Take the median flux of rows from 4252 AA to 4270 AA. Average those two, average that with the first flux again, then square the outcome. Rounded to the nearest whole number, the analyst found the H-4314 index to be 731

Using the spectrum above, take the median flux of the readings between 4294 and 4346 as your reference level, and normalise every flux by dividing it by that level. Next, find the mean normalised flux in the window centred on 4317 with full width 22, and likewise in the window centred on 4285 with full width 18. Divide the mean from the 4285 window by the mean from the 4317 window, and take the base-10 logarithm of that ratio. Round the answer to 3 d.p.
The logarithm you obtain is -0.002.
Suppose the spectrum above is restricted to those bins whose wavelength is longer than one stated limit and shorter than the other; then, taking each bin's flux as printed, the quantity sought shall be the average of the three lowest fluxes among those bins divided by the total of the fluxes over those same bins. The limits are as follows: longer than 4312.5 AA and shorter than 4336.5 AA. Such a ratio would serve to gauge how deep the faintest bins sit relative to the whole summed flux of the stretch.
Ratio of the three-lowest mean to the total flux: 0.1025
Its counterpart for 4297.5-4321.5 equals 0.1071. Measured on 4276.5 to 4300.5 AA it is 0.1144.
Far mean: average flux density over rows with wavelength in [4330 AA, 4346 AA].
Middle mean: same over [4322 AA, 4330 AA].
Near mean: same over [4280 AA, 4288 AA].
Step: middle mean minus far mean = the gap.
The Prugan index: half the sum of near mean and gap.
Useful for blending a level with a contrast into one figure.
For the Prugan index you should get 11.8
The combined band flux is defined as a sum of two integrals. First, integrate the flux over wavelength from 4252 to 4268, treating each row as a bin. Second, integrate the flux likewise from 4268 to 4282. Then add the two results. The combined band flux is 814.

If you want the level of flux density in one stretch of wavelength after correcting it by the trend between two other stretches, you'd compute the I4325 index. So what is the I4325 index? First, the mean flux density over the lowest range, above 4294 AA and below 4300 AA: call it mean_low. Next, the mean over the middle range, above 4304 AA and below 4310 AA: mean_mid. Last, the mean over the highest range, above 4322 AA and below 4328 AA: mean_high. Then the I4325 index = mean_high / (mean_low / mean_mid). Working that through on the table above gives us 22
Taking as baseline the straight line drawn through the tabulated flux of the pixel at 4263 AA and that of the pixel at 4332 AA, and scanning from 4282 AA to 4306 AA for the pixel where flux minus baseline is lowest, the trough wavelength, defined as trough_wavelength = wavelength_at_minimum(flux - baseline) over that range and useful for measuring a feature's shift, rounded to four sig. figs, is 4305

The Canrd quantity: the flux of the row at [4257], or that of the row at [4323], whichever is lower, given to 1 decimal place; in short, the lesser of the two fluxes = 27.6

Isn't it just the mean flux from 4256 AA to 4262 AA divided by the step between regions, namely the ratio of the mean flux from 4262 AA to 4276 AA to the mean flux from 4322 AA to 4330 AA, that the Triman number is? 26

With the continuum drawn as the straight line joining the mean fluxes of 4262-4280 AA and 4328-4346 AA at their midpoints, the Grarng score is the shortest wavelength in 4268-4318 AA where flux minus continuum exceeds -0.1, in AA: 4275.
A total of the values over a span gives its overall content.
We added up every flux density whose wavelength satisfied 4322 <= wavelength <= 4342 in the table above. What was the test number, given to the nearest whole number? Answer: 189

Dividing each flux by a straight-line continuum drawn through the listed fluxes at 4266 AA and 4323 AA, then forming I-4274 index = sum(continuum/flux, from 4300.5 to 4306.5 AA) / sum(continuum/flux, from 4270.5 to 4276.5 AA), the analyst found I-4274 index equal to 0.98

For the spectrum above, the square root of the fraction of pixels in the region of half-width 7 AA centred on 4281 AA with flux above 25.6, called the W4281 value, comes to 0.89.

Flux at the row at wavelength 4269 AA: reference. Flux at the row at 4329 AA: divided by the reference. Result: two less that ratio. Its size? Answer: 0.69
